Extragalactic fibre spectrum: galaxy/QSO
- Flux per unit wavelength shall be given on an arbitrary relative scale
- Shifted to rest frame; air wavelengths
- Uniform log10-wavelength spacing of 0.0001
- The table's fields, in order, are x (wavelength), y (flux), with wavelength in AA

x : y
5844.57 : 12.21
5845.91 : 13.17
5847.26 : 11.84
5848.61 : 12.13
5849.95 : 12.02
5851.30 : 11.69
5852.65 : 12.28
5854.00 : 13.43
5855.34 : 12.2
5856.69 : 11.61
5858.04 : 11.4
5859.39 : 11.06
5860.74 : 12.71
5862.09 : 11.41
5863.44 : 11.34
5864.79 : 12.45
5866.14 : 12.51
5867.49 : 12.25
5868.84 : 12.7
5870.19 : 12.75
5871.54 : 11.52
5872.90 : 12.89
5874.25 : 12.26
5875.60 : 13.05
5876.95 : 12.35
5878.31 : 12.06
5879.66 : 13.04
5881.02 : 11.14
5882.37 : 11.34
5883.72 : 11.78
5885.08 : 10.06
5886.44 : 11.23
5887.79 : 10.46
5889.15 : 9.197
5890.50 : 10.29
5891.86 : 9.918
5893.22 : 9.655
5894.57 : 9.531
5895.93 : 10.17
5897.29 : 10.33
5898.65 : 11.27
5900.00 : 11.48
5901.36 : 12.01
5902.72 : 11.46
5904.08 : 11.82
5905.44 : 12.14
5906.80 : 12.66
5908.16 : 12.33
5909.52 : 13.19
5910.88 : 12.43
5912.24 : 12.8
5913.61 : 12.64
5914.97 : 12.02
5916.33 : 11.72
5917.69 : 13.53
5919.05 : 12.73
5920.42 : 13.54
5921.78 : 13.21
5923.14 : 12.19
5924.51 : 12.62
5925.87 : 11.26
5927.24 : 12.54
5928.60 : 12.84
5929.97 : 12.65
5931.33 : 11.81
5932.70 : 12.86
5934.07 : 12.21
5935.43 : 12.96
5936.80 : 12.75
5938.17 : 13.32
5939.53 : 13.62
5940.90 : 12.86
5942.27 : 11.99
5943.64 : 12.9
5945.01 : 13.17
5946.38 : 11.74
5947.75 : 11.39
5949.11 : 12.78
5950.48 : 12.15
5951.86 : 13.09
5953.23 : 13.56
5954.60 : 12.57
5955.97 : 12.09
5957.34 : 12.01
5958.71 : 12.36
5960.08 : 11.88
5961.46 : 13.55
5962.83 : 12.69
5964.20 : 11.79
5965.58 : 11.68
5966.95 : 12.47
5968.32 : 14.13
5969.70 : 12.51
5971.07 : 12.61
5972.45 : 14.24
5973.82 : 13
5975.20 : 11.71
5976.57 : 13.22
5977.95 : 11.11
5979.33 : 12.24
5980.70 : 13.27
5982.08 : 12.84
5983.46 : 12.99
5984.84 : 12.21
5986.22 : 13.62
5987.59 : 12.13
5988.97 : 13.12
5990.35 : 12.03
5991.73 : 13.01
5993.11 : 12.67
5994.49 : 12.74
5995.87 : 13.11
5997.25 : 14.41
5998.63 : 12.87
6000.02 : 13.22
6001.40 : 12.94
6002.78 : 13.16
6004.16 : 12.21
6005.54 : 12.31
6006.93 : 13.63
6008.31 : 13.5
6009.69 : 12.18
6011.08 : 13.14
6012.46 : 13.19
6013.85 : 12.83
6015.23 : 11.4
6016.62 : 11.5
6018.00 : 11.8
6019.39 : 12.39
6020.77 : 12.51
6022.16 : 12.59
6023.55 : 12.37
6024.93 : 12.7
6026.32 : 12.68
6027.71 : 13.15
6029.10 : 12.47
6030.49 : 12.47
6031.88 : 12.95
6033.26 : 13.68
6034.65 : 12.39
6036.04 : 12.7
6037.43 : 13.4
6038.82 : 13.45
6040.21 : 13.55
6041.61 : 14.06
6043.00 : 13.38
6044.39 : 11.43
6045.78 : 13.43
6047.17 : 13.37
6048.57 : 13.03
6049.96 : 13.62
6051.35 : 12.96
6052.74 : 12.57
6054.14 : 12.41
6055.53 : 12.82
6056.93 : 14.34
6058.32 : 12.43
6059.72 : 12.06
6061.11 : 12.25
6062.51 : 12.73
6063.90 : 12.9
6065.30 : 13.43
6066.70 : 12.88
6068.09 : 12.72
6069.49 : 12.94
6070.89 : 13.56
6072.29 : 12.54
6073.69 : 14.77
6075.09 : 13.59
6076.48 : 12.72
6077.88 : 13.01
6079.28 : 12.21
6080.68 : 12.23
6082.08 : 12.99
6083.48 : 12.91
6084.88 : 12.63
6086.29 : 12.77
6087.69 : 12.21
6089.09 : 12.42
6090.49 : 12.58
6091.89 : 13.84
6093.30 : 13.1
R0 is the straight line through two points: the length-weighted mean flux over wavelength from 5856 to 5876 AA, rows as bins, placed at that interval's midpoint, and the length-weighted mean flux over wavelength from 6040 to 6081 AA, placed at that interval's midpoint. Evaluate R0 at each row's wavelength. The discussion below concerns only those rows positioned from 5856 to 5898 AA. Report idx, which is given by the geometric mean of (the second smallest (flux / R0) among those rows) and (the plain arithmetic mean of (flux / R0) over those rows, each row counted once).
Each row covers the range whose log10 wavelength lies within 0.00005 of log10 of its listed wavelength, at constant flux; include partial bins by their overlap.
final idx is 0.856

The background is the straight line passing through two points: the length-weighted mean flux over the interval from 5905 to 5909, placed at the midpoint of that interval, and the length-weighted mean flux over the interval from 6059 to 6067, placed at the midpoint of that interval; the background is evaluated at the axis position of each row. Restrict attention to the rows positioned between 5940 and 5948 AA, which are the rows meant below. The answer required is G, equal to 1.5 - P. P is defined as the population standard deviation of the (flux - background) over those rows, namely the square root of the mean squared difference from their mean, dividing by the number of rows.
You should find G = 0.83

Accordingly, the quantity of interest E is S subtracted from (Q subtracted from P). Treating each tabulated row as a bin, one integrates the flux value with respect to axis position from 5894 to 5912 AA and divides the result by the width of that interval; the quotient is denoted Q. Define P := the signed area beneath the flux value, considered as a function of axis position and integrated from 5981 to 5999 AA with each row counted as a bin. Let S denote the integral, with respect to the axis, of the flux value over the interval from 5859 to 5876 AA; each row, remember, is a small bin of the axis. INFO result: 13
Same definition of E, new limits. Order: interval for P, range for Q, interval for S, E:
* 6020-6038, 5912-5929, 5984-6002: -15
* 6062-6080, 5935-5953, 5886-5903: 44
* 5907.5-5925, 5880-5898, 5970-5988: -17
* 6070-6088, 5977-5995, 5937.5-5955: -2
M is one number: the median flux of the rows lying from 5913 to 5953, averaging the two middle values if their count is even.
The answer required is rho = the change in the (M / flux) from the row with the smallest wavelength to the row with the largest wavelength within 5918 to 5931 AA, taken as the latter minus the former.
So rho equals 0.006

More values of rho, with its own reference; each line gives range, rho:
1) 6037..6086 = 0.058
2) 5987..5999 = -0.060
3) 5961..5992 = 0.039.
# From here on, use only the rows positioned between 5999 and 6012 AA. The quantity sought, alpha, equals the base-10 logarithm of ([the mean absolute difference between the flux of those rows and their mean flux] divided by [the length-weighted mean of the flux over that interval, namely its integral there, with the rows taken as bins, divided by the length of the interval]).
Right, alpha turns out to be -1.45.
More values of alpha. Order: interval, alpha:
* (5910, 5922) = -1.43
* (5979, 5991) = -1.40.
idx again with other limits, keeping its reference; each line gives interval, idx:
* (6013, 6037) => 0.936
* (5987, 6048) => 0.945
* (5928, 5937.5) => 0.998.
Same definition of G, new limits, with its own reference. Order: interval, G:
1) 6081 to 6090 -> 1.22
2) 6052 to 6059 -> 0.77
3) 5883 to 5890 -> 0.60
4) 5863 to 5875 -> 0.99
